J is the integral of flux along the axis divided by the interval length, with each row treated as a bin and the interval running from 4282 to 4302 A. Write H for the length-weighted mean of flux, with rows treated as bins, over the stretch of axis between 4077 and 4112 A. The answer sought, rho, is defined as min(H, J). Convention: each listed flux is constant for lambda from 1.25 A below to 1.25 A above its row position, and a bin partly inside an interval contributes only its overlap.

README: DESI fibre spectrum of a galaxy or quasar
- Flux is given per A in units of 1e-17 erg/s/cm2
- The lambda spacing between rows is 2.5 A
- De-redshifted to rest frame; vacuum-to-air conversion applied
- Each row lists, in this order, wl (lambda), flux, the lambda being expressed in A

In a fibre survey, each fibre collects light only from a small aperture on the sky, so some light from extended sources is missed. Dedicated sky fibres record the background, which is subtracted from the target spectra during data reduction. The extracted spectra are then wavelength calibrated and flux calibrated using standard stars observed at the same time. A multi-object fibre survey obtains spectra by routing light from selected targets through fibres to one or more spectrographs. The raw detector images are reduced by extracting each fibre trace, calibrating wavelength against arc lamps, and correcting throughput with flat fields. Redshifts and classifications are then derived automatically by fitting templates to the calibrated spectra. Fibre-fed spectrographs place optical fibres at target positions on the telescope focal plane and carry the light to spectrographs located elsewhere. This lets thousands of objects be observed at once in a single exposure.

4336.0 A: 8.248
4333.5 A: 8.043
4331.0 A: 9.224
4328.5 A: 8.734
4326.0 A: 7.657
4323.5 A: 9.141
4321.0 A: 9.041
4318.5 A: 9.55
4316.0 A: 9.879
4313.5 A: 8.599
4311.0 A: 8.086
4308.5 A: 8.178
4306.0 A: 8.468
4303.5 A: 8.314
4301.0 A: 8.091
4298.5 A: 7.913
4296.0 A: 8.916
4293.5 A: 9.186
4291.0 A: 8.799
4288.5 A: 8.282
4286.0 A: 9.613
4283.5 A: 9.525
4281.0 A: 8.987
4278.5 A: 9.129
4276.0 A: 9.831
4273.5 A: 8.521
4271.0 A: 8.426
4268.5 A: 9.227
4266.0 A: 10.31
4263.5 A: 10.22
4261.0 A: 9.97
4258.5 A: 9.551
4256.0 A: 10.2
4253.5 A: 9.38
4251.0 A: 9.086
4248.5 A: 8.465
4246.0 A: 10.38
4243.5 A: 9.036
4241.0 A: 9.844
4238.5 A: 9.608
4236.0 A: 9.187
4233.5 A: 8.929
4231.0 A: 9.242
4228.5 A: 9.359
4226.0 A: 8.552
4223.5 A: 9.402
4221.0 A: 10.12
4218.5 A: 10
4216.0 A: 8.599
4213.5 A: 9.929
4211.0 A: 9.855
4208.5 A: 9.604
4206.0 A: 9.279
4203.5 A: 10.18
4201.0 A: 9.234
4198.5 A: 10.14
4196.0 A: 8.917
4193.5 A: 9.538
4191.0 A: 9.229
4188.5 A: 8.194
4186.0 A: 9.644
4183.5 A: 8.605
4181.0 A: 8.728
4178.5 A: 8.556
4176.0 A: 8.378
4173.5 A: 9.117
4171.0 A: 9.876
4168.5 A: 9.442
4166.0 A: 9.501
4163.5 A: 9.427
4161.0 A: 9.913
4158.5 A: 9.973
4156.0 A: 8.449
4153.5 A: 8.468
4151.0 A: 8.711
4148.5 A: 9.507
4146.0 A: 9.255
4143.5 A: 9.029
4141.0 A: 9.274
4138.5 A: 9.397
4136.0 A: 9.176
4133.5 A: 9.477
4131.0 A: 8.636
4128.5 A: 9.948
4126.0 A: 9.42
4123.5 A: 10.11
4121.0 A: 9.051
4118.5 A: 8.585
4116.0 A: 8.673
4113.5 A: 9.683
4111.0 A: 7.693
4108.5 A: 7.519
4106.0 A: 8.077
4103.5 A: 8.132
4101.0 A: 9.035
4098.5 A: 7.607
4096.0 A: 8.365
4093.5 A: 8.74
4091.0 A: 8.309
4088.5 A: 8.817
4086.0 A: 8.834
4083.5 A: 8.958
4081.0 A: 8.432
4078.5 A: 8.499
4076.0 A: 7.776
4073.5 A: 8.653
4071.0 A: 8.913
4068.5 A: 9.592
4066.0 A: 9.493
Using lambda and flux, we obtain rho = 8.4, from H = 8.36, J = 8.8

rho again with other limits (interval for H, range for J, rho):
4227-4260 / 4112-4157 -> 9.2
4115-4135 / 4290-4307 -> 8.5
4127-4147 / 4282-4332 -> 8.8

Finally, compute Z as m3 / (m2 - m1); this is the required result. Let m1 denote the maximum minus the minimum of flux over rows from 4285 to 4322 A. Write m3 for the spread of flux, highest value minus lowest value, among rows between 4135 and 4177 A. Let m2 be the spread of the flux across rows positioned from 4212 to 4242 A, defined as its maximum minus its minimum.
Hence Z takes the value -4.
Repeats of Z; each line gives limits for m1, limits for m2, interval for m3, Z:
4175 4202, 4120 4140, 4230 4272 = -4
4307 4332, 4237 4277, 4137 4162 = -6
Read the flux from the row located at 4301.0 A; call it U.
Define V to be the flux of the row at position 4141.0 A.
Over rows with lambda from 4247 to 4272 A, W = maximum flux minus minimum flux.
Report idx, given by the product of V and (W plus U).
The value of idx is 93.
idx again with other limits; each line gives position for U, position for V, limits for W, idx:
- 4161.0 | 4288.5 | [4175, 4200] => 98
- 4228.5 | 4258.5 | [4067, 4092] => 107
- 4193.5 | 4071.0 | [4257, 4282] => 102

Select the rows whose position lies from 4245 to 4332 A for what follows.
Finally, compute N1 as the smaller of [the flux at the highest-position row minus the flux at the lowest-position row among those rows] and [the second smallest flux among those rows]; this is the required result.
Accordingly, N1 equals -1.2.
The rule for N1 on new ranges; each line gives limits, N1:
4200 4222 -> 0.9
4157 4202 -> -0.7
